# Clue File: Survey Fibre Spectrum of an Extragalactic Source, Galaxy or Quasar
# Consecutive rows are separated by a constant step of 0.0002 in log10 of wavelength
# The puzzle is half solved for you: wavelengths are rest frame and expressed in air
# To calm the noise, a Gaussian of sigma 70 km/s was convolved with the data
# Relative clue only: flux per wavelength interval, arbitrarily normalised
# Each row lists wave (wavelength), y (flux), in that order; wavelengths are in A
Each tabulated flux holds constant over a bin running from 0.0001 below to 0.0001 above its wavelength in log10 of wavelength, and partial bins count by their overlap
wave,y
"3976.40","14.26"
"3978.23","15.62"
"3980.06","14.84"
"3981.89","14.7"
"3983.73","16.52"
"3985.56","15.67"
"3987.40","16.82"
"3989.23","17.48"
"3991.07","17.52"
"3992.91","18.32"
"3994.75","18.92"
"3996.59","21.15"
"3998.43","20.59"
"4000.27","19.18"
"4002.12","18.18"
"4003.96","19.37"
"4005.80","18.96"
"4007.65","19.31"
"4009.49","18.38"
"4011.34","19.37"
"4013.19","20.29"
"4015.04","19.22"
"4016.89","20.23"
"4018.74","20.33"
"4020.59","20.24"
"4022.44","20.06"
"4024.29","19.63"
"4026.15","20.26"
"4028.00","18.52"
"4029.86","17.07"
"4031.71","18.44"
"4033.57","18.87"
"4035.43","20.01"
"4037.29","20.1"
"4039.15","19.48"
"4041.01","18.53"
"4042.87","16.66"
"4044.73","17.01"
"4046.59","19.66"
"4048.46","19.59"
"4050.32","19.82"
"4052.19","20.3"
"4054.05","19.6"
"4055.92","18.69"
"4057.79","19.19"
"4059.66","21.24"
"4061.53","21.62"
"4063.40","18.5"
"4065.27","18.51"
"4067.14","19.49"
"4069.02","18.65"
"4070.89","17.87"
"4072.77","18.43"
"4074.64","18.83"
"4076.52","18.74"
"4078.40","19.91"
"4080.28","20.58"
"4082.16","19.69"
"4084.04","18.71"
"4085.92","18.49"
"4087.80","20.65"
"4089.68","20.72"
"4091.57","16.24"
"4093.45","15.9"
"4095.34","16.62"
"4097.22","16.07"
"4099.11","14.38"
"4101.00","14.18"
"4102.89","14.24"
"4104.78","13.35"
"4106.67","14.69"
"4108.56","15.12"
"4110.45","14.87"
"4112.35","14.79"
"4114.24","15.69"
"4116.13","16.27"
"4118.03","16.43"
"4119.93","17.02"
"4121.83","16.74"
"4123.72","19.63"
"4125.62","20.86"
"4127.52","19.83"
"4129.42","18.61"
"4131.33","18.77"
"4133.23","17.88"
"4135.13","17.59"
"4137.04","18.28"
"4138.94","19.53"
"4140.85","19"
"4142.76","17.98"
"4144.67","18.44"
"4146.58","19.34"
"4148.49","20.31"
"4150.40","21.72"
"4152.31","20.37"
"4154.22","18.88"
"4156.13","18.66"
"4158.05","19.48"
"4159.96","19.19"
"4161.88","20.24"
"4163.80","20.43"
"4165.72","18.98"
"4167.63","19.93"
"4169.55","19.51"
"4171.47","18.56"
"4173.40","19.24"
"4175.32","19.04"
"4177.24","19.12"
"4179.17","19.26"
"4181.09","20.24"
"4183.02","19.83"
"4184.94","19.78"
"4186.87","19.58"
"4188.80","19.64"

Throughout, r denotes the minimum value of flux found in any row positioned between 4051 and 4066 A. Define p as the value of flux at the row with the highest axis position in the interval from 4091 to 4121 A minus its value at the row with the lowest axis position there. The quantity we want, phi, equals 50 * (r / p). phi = 1186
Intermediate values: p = 0.8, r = 18.5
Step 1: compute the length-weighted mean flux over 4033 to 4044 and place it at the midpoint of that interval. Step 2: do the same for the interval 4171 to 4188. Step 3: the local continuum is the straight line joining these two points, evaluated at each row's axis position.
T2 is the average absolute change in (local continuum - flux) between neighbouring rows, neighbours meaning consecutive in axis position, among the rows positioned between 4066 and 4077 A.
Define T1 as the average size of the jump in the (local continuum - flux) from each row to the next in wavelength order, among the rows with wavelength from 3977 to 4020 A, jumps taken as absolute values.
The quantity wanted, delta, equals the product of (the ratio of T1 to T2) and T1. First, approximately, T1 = 0.86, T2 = 0.54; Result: 1.4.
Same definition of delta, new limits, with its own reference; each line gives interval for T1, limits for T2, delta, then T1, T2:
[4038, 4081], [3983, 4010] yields 0.9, 0.90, 0.87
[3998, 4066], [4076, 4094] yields 0.6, 0.88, 1.22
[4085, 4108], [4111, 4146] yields 1.6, 1.14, 0.83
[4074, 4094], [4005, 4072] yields 1.4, 1.11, 0.87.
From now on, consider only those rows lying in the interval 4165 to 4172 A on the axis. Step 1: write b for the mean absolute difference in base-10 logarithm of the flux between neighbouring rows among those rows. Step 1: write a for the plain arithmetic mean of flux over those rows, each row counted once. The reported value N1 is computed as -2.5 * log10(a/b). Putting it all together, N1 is -7.6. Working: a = 19.2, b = 0.017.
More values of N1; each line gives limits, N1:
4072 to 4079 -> -7.9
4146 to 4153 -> -7.2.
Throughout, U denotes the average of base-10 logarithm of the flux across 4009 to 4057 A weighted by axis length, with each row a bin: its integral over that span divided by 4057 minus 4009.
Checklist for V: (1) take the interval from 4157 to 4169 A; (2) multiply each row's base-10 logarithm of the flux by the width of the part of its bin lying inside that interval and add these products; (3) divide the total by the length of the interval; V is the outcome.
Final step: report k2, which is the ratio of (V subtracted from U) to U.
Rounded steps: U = 1.28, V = 1.29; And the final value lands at -0.01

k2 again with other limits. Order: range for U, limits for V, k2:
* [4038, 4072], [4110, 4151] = 0.02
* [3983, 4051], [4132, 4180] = -0.01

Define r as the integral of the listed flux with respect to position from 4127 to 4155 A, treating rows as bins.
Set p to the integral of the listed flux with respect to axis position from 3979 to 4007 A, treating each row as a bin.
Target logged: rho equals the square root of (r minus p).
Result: 5.8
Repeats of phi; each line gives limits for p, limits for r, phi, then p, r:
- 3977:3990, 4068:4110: 359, 1.9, 13.35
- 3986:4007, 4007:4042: 399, 2.1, 17.07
